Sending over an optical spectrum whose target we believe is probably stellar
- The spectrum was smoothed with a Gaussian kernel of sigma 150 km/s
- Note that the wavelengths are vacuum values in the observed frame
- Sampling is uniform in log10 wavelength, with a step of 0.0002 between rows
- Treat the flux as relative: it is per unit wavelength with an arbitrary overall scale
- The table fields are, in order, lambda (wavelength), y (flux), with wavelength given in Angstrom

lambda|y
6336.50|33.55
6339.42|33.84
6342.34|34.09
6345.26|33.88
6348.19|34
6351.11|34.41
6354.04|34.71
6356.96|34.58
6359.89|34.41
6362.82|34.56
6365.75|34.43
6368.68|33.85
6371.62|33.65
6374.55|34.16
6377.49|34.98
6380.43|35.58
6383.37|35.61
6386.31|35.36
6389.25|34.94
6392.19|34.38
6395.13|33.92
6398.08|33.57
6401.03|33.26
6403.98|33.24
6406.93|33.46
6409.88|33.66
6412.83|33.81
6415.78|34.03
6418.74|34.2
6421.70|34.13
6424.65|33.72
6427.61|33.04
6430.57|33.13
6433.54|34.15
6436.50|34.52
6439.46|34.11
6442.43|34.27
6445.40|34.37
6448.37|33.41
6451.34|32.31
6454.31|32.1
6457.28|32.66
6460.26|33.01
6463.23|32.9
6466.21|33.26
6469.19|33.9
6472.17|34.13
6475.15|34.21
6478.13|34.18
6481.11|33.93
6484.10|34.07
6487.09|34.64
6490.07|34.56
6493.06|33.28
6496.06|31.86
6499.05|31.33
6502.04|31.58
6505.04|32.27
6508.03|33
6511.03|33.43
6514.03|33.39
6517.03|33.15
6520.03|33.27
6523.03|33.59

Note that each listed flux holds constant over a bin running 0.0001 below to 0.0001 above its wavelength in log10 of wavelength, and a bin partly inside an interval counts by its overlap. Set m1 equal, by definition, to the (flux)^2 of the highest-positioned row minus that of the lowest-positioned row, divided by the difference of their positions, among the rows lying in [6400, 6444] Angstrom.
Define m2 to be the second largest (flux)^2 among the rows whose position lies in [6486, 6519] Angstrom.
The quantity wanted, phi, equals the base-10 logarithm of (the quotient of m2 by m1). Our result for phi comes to 2.86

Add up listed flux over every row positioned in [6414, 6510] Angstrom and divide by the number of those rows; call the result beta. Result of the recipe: 33.4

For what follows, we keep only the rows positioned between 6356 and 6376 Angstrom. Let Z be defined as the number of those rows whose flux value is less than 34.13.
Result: 2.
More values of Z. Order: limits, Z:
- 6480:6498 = 4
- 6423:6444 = 4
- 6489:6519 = 9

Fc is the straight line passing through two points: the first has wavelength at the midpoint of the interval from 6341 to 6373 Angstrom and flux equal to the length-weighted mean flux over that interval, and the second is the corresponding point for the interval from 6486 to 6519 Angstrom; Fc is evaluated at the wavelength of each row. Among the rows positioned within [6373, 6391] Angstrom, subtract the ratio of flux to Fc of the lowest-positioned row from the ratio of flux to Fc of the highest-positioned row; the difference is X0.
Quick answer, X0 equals 0.03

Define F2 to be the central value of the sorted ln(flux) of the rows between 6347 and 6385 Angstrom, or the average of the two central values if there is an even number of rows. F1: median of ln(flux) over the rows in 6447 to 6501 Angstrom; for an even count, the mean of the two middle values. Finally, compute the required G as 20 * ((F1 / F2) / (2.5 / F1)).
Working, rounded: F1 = 3.507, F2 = 3.54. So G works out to 27.8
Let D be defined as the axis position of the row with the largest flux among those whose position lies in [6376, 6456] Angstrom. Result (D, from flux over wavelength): 6383.37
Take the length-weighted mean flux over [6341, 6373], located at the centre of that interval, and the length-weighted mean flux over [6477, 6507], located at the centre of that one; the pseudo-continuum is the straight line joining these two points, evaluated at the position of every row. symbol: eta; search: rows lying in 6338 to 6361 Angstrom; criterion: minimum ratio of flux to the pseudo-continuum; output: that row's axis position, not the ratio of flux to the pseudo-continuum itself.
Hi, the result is 6339.42 Angstrom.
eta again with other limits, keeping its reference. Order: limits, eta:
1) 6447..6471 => 6454.31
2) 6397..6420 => 6401.03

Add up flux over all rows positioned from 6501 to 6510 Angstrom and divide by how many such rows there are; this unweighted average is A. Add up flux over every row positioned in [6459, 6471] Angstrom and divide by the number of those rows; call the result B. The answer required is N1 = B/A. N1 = 1.03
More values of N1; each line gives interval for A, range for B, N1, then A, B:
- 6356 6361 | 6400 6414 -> 0.97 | 34.5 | 33.5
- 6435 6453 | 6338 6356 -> 1.01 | 33.8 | 34.2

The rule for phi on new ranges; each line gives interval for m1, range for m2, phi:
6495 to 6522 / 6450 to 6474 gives 2.48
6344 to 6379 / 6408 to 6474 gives 2.70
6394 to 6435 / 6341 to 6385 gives 3.49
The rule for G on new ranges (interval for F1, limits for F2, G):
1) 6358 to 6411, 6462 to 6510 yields 28.4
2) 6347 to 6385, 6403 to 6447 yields 28.4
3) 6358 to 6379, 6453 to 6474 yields 28.6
